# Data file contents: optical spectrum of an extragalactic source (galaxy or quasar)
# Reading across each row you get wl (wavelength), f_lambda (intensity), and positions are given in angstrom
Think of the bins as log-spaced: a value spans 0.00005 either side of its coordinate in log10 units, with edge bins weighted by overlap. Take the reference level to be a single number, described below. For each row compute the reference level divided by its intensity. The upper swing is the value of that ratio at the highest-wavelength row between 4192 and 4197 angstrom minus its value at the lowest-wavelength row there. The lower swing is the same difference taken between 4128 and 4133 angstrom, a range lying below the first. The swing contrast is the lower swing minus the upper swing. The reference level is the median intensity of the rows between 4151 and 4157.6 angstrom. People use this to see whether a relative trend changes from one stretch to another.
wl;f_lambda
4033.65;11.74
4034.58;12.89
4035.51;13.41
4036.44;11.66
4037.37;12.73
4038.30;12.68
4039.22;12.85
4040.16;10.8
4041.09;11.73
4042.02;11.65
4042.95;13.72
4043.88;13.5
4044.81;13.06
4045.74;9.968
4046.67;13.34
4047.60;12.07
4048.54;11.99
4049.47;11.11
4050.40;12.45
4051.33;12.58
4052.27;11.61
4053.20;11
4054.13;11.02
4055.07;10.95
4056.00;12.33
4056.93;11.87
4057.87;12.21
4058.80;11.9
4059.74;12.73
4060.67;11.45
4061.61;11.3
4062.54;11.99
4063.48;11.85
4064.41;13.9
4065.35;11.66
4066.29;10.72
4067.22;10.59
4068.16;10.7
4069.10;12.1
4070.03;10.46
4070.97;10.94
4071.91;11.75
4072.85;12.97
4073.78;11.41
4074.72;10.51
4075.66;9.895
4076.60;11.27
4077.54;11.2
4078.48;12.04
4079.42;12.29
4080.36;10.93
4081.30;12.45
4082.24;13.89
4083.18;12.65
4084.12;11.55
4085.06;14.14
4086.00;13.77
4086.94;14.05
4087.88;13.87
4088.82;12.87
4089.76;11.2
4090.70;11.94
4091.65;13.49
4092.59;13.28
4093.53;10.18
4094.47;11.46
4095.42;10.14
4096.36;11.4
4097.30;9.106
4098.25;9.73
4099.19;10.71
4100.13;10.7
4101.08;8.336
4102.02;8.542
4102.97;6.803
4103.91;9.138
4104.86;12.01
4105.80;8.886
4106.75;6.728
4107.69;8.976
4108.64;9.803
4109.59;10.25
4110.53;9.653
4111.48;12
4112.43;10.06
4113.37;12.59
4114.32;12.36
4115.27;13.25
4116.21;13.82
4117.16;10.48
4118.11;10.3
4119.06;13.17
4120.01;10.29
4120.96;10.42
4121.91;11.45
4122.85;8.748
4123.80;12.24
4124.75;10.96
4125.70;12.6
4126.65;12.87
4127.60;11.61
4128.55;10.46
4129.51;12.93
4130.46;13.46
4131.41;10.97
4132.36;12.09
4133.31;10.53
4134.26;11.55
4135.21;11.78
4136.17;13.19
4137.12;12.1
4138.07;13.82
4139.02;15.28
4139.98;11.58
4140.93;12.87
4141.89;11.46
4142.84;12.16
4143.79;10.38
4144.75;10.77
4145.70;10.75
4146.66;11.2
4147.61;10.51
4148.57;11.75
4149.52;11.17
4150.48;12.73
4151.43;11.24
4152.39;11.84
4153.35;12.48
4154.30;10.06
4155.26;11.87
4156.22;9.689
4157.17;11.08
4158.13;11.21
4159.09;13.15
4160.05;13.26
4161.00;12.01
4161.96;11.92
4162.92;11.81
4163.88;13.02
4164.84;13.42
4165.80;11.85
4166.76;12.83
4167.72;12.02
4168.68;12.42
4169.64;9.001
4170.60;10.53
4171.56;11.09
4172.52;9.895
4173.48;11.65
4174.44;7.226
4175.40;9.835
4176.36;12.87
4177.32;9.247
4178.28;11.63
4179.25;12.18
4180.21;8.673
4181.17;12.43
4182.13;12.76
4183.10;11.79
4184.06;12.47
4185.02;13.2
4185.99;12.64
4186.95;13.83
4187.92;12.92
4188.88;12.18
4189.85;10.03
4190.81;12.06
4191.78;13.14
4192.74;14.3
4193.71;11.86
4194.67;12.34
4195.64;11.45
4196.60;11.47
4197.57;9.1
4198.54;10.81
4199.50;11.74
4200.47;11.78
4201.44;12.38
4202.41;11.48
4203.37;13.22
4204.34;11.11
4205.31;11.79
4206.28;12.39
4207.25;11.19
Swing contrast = -0.3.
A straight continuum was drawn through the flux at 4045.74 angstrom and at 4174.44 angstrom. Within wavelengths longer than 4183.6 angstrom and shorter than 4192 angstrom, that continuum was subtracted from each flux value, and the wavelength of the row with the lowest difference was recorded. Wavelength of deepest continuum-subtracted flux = 4189.85 angstrom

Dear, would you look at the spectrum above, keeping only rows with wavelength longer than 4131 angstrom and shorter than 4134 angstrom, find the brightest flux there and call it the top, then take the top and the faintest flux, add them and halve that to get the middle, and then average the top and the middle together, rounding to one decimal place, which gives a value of 11.7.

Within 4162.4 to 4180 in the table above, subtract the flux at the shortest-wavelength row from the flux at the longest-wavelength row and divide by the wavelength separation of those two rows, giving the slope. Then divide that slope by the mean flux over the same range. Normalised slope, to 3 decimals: 0.002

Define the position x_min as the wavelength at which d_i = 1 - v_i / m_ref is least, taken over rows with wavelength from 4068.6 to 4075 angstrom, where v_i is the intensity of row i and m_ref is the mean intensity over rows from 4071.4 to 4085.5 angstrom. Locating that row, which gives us 4072.85 angstrom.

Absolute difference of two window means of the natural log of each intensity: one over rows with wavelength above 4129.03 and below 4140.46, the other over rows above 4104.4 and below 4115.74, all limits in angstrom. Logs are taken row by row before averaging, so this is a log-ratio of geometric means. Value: 0.18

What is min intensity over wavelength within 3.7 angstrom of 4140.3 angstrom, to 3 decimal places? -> 10.380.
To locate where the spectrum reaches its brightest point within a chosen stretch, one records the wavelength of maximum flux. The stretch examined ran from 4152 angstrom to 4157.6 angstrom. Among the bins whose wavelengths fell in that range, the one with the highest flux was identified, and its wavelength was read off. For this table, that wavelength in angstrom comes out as 4153.35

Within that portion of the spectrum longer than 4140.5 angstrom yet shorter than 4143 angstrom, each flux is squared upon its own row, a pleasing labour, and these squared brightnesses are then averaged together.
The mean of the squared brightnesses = 148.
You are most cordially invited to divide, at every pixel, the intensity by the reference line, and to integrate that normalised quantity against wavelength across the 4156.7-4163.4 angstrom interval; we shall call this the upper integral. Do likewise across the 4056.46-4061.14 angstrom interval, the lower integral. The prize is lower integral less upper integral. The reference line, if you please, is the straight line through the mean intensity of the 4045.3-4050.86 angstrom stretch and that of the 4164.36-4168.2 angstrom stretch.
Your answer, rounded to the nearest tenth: -1.7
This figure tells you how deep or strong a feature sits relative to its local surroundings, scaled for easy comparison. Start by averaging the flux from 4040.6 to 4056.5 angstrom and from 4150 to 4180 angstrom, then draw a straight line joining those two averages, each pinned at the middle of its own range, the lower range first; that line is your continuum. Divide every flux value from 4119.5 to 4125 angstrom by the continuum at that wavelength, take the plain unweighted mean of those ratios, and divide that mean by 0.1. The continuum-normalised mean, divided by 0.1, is 9.2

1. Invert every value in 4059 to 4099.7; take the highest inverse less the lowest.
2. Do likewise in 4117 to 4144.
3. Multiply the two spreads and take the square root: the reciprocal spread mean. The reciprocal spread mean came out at 0.044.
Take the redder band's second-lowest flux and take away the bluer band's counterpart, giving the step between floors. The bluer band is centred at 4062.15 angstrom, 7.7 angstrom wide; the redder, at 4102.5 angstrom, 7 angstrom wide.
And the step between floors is -3.1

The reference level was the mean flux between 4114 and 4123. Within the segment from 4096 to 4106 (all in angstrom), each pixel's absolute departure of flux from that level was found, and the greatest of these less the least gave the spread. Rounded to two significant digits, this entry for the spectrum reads 4.6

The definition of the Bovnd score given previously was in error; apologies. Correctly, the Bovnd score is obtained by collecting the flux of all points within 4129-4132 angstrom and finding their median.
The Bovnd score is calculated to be 12.9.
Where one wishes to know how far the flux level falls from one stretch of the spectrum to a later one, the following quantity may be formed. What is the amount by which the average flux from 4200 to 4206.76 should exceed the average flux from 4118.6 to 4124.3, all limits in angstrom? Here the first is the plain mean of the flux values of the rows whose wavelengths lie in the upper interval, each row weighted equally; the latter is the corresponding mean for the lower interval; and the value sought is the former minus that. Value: 1.0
